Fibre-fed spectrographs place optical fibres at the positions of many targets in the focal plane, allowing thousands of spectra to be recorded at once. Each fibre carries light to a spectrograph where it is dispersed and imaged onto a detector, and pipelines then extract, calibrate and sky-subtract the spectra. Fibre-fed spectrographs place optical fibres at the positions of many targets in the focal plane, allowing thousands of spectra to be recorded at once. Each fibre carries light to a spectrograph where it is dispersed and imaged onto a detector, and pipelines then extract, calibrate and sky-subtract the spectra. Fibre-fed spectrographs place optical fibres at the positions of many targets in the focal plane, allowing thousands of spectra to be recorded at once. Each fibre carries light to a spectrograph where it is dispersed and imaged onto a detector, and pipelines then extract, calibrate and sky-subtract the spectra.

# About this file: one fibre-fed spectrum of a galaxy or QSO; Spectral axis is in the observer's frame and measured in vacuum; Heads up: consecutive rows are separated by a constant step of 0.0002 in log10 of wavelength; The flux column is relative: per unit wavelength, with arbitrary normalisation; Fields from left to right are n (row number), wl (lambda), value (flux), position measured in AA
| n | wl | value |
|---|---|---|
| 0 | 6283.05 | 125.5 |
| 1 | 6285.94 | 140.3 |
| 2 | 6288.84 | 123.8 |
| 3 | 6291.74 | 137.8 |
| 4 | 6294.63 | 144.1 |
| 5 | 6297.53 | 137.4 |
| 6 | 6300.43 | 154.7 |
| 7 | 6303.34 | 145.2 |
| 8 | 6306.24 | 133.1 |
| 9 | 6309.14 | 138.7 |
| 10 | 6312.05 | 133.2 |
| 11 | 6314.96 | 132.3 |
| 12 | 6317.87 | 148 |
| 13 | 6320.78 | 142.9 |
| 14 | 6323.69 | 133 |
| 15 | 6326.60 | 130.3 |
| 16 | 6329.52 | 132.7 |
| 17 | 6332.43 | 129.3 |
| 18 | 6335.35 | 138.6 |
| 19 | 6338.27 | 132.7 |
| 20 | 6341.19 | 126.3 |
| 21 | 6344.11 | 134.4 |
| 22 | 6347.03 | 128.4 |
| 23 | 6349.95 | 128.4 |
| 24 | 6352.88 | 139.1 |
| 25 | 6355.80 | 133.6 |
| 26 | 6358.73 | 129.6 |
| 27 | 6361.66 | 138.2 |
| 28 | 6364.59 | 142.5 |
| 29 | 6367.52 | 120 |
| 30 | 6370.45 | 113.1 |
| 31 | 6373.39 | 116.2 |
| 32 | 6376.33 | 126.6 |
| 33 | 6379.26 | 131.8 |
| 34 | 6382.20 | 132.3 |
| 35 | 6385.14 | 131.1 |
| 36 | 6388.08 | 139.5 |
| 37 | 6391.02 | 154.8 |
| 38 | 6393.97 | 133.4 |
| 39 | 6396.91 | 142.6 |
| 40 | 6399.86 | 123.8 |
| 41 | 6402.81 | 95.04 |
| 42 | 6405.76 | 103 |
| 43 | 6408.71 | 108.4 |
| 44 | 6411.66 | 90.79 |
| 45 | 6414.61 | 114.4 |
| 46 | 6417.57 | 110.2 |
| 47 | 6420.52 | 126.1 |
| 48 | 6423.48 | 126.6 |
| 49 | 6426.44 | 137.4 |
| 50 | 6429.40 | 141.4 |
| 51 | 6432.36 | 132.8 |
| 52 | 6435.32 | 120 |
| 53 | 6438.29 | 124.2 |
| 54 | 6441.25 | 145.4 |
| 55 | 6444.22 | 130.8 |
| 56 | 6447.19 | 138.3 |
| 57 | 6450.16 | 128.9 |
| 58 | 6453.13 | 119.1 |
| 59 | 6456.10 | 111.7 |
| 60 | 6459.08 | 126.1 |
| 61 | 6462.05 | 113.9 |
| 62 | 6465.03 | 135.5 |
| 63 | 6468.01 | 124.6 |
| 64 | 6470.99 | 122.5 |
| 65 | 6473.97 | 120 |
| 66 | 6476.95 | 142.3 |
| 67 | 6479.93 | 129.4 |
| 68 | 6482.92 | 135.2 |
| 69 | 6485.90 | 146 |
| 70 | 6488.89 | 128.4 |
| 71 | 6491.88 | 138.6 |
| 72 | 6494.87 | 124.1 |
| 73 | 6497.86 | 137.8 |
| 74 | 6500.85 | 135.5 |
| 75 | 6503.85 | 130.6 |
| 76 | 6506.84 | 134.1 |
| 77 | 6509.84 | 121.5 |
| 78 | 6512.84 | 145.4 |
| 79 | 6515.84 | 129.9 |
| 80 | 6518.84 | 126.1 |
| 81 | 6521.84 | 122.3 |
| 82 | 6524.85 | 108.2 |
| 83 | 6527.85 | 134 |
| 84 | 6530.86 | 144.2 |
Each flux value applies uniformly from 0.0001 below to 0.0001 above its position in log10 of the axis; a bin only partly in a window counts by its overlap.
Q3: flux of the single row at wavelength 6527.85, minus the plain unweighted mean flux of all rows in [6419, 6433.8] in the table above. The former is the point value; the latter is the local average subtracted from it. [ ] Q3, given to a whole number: 1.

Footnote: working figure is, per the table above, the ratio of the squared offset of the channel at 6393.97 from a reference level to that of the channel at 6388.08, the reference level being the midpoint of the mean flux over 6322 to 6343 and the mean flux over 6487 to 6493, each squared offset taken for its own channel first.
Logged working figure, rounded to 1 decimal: 0.0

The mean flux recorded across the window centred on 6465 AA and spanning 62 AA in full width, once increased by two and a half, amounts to 131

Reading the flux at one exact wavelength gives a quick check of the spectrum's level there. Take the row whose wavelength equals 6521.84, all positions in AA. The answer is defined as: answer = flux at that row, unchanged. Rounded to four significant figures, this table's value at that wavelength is 122.3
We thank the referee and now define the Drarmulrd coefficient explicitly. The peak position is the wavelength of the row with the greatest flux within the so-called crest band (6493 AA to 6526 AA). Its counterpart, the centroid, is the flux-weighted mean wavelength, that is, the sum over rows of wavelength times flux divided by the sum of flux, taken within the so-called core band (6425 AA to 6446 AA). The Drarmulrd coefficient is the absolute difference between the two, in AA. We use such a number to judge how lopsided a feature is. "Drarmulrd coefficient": 77.6 AA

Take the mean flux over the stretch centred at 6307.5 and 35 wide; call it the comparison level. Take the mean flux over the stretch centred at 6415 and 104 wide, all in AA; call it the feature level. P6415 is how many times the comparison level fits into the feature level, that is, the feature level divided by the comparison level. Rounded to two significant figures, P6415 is 0.90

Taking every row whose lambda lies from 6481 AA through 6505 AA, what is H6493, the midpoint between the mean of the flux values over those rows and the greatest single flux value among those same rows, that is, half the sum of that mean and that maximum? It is 140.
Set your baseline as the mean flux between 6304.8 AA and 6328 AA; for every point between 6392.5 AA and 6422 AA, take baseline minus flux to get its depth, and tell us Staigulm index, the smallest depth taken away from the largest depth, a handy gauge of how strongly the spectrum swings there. 52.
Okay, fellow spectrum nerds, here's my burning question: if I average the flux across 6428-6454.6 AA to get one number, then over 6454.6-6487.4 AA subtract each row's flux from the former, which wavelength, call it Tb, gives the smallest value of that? 6485.90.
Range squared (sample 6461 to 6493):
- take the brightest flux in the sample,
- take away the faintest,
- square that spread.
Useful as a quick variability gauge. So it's 1030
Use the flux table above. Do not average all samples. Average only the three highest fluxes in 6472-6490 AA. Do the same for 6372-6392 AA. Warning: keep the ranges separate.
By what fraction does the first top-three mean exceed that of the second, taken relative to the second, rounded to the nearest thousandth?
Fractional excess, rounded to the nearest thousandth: -0.007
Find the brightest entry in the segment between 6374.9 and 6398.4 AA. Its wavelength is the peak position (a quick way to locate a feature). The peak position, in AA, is 6391.02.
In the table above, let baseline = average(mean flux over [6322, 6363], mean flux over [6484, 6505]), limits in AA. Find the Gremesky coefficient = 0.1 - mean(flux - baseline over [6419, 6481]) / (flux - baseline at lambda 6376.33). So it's -0.6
